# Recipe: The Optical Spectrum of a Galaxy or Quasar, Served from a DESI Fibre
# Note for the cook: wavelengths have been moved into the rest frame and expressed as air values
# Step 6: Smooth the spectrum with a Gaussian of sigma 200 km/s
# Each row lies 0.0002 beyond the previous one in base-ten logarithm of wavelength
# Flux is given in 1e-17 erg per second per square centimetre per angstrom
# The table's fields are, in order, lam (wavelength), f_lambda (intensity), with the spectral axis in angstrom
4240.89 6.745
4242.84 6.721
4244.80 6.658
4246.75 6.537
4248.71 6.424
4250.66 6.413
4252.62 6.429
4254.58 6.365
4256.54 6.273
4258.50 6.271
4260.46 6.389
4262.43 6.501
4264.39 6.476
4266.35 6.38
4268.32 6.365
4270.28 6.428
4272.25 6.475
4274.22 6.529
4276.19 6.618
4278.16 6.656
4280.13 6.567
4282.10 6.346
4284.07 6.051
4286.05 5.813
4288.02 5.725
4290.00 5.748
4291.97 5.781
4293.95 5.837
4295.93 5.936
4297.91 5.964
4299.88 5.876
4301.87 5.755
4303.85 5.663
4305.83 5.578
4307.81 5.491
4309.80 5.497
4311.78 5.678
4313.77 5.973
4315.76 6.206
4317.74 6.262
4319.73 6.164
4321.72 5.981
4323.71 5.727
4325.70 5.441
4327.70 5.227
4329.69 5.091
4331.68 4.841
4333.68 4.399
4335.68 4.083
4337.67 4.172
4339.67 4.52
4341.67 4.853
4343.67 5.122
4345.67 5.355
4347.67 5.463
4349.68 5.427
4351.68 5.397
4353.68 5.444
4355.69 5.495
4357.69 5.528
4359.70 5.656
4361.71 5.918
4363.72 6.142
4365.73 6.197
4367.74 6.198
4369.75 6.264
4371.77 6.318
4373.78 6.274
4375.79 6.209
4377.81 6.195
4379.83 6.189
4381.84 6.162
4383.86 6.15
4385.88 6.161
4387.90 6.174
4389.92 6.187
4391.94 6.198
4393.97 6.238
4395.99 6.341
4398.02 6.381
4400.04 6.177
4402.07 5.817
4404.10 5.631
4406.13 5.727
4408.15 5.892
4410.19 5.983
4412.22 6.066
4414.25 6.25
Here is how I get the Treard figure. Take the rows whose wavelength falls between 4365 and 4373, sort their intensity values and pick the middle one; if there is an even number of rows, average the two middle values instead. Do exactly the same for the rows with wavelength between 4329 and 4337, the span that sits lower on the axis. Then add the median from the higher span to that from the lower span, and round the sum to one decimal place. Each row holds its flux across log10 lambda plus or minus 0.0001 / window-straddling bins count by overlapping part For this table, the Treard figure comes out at 10.9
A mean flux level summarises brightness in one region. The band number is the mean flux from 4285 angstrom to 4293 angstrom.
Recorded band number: 5.8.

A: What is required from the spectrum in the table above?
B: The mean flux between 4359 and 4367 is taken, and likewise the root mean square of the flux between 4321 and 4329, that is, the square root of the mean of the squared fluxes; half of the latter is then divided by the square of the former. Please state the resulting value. 0.078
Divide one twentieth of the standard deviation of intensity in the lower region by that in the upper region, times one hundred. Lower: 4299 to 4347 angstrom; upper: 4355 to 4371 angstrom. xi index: 10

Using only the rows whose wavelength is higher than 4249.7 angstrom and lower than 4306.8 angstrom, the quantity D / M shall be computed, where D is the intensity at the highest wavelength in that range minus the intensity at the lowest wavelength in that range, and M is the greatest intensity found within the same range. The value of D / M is -0.13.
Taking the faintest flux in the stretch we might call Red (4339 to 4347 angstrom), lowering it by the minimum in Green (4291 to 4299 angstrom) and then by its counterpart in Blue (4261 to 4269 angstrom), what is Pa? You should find -7.6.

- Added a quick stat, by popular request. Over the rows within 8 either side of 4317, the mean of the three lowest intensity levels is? 5.6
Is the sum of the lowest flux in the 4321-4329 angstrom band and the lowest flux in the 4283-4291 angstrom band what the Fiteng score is 11.0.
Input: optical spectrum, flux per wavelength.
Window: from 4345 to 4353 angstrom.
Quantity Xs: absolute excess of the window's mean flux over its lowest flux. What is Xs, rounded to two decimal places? 0.06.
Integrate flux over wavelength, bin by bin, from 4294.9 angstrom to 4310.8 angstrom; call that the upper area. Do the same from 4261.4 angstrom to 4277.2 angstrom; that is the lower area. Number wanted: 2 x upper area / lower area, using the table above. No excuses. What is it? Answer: 1.78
